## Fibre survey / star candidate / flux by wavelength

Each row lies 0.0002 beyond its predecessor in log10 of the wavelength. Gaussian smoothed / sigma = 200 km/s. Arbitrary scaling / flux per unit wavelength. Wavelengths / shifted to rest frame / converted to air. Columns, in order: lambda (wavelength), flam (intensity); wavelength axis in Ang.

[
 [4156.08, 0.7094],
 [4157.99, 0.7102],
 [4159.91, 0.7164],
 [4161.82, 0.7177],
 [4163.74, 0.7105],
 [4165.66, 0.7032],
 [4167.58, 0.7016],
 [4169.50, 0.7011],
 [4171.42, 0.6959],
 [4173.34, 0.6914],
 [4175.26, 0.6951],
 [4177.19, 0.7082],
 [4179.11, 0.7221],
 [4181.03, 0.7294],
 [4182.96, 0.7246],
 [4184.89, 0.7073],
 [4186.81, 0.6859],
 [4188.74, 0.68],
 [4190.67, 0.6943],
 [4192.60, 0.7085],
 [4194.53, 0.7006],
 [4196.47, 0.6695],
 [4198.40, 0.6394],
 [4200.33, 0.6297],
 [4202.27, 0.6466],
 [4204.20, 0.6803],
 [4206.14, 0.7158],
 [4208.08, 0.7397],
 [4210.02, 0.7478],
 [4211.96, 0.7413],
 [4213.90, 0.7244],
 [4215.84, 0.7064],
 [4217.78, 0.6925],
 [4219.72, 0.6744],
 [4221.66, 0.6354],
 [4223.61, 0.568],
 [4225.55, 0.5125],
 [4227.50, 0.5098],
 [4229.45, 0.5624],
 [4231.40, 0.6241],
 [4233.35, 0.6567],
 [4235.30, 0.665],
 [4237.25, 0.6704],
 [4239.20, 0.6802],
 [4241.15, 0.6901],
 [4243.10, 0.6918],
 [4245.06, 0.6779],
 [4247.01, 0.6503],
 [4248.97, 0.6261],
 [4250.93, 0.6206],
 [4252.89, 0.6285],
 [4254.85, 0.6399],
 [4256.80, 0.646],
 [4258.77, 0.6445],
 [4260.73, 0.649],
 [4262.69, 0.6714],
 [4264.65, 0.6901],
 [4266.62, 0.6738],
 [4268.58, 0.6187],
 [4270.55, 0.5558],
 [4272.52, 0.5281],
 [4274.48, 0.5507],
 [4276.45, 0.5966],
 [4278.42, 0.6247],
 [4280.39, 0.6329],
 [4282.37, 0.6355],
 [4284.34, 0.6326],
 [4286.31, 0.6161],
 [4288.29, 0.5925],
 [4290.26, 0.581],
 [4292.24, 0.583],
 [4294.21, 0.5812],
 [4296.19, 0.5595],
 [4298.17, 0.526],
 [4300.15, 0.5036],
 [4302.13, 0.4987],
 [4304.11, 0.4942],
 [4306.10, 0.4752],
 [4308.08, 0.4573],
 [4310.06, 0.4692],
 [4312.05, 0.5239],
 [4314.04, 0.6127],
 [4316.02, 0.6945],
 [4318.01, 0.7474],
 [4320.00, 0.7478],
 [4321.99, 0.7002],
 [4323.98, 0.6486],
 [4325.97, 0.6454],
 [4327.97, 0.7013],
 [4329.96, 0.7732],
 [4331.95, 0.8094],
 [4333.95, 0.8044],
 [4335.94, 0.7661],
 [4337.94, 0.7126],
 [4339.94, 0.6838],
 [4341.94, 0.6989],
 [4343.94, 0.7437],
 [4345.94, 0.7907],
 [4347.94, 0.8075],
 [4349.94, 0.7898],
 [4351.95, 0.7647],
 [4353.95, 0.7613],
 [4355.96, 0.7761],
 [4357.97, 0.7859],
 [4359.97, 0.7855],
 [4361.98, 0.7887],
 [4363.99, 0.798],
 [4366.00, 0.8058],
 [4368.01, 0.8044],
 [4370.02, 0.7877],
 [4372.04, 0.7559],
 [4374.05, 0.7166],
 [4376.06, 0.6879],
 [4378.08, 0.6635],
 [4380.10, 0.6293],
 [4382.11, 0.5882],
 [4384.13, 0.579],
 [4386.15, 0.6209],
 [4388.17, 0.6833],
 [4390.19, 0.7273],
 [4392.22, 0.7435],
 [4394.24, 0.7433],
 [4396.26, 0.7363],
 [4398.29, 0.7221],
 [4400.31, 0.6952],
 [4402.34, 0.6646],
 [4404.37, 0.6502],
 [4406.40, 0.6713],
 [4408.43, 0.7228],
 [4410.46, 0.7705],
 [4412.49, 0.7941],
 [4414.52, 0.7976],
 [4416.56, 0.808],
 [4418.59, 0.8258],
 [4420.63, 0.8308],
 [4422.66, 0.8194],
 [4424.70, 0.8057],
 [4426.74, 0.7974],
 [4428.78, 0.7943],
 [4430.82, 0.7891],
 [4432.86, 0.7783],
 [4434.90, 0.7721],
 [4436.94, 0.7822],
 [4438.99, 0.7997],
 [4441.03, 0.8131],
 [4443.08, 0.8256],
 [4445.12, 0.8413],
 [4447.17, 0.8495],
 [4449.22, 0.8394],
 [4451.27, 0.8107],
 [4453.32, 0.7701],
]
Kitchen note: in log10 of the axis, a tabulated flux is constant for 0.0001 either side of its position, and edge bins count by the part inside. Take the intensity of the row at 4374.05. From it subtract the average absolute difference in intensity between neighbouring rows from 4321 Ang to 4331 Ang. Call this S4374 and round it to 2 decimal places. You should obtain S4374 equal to 0.67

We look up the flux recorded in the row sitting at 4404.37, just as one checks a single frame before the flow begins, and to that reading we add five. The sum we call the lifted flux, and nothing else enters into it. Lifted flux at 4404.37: 5.65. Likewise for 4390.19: 5.73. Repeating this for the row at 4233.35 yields 5.66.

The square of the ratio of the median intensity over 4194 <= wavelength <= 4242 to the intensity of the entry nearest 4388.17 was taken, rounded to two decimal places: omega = 0.96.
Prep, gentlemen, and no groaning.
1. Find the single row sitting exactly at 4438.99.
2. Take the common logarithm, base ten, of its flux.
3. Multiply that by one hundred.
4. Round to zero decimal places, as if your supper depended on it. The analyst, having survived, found -10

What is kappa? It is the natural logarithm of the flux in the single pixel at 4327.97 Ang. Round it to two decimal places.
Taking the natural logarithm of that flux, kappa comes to -0.35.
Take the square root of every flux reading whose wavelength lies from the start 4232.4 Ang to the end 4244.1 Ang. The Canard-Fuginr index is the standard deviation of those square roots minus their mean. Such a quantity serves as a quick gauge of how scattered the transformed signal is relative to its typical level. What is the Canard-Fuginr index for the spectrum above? -0.814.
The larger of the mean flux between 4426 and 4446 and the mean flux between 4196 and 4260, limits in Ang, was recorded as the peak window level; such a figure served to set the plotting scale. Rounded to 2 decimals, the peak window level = 0.80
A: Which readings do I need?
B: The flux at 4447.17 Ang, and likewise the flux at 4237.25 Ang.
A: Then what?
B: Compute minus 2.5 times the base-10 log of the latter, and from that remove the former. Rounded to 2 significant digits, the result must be -0.42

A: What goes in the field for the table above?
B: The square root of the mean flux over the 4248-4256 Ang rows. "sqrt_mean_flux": 0.793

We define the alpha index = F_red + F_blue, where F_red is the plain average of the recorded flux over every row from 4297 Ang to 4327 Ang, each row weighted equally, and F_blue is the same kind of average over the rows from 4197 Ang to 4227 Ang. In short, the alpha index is 1.25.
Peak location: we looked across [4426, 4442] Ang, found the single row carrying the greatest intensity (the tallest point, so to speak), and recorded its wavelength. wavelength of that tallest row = 4441.03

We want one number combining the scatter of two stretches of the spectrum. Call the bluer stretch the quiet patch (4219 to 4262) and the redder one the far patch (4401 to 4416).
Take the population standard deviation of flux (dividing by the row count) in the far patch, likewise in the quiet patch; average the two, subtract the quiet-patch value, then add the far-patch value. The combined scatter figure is 0.063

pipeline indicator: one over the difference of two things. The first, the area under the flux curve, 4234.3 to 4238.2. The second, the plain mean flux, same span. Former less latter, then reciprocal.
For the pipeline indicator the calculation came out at 0.516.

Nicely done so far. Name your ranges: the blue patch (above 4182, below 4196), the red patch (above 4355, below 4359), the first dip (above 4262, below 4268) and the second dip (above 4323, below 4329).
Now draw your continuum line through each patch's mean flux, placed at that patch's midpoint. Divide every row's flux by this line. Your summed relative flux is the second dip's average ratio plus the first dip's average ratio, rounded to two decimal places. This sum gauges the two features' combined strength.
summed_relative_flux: 1.79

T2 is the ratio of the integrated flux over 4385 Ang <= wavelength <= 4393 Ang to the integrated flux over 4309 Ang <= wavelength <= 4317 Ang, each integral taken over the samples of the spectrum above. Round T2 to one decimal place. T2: 1.2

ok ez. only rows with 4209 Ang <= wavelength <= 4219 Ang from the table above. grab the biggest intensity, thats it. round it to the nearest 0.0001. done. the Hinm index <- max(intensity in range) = 0.7478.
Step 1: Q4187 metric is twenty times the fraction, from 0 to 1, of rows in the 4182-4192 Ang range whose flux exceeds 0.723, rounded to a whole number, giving 4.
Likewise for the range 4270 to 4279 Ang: 0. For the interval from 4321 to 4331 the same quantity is 4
